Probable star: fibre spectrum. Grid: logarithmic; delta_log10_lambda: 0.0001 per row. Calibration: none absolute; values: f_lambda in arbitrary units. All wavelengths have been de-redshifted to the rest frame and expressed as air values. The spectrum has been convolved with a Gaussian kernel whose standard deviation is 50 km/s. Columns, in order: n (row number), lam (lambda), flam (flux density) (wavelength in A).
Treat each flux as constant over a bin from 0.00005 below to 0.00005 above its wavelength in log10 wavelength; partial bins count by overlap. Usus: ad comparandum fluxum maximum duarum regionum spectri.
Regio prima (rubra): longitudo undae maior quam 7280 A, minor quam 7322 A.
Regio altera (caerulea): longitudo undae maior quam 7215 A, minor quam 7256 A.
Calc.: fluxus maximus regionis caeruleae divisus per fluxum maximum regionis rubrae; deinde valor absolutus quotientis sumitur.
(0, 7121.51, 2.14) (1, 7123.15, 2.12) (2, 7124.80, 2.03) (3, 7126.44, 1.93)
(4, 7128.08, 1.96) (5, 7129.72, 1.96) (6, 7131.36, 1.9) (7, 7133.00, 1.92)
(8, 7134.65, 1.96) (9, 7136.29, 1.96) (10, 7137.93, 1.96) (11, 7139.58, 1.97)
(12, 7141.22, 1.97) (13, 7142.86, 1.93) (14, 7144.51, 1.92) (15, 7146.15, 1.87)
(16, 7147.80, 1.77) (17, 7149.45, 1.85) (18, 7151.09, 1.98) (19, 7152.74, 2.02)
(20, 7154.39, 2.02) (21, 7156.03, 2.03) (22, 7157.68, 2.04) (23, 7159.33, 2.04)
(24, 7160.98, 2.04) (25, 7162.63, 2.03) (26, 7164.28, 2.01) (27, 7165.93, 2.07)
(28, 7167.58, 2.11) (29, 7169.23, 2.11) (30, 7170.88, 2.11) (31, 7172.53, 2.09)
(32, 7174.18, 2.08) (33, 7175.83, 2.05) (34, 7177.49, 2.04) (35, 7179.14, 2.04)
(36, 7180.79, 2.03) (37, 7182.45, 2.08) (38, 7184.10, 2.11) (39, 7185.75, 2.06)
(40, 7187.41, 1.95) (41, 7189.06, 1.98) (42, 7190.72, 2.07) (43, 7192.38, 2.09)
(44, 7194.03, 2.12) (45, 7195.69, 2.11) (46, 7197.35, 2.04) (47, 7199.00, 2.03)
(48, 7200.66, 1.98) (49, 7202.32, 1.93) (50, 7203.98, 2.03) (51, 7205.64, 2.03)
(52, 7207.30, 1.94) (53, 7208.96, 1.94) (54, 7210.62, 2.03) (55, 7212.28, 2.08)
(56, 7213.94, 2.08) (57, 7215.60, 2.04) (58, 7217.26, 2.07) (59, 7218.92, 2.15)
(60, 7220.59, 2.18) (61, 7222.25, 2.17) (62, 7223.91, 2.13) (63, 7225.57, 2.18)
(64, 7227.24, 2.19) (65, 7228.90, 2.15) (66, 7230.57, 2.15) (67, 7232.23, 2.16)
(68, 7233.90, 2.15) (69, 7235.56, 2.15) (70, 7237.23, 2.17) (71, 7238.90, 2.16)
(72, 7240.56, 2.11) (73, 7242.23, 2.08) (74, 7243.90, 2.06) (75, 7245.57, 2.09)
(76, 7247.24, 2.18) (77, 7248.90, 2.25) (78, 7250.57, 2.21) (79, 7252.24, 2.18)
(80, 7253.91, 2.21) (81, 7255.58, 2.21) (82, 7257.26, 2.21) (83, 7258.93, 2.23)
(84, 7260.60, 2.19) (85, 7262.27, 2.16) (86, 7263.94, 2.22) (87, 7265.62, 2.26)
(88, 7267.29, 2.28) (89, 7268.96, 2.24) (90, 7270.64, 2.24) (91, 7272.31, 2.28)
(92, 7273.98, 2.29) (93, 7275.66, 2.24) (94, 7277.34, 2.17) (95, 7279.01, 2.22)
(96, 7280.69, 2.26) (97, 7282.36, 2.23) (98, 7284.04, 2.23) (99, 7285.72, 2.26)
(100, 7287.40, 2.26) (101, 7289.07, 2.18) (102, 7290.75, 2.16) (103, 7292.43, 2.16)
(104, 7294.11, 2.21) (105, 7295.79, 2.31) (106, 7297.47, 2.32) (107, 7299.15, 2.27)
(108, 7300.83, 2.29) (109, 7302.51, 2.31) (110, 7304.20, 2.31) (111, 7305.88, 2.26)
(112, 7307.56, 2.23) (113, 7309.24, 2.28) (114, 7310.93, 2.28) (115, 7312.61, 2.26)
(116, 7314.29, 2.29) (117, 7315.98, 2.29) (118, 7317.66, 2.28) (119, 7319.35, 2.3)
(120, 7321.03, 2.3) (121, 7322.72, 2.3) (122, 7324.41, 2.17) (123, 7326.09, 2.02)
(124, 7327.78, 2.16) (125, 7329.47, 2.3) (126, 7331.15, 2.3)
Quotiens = 0.970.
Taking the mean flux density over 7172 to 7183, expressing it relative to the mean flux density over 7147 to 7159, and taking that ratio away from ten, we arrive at 8.95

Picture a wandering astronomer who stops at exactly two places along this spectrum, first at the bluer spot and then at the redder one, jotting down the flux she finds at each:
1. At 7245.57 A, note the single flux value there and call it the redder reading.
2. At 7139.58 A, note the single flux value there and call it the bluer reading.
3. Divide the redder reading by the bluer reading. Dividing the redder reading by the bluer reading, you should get 1.06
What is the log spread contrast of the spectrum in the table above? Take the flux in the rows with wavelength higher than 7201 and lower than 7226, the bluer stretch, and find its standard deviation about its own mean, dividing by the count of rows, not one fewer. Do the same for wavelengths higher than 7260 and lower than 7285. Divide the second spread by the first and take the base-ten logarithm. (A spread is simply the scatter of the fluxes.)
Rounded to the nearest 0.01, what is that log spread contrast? -0.35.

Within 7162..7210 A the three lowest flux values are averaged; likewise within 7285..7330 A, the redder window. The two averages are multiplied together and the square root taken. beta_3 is 2.02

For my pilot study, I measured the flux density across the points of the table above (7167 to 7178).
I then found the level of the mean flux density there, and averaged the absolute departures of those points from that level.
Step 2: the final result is 0.024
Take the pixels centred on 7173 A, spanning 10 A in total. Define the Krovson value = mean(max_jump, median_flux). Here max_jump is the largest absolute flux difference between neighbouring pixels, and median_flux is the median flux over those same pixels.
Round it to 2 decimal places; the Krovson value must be 1.06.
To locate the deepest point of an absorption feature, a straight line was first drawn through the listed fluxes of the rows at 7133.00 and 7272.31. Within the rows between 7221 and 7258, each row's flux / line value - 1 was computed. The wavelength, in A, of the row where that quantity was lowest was 7243.90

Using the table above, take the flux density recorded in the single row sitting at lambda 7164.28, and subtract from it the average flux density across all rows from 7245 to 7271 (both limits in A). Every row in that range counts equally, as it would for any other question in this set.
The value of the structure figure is -0.20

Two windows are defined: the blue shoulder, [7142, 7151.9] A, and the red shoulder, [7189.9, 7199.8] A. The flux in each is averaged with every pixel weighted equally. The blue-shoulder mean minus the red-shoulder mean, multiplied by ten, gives -1.90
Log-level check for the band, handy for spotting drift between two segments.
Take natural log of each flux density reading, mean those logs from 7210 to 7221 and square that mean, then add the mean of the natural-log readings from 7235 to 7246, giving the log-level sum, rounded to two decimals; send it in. 1.29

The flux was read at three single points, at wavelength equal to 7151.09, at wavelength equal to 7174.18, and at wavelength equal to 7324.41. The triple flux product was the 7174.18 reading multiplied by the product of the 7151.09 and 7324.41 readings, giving 8.9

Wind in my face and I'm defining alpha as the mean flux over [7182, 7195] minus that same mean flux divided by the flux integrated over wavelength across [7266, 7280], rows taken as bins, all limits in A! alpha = 1.99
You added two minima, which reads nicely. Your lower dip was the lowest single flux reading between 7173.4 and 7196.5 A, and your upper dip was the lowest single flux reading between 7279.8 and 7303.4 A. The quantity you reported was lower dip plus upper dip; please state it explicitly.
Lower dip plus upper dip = 4.11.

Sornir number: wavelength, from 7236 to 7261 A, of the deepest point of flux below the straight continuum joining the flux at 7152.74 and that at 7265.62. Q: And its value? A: 7243.90 A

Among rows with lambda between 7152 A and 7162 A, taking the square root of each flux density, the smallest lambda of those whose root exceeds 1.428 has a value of 7157.68 A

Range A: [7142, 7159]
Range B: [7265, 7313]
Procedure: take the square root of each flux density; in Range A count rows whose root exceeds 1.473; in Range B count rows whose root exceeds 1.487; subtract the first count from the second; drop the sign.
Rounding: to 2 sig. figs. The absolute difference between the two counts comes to 24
